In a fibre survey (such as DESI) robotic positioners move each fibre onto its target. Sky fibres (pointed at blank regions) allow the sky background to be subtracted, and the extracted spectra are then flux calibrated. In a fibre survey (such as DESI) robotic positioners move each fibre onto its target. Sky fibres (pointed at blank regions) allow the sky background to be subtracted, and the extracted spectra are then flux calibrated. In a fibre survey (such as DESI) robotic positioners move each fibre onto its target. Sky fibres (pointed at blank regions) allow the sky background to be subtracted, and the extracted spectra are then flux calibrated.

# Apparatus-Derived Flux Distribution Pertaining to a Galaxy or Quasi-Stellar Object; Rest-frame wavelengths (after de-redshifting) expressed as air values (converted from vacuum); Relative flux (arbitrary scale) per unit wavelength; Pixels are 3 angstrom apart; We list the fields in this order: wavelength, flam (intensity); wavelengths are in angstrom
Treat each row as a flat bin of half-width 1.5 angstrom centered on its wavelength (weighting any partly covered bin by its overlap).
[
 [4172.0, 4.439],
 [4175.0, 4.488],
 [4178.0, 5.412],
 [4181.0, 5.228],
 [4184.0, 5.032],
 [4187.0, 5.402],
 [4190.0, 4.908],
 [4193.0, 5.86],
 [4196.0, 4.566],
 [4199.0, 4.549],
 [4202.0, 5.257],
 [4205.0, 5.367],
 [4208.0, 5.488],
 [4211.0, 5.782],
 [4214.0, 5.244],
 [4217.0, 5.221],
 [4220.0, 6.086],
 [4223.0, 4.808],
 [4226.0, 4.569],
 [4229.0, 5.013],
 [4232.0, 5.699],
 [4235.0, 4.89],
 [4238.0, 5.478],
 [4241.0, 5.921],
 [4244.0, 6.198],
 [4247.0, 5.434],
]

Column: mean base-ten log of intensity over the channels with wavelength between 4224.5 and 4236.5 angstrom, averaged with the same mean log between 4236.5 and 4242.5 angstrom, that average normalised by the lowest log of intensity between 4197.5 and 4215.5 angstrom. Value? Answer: 1.11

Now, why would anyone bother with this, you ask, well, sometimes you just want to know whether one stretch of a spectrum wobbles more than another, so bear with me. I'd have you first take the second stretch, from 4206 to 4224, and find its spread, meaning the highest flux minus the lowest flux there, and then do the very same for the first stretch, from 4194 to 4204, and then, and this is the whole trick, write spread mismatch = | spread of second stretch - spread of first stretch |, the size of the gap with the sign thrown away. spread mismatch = 0.57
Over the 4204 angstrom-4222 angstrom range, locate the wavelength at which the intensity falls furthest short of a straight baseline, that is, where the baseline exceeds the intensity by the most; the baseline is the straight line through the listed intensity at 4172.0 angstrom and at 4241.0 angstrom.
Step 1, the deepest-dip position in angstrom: 4217.0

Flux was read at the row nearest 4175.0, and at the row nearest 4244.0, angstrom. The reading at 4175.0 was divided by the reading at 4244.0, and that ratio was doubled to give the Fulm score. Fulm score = 1.45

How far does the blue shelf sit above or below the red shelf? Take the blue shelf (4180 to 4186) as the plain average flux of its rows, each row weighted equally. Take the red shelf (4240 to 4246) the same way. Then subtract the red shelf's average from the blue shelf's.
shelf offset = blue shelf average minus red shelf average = -0.9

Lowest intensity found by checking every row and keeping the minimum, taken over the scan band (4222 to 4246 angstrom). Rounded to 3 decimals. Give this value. 4.569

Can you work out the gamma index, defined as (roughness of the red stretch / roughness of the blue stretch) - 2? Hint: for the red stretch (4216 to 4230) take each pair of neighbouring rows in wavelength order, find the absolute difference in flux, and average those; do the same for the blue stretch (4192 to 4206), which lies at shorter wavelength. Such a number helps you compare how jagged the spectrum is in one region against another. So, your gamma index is -0.7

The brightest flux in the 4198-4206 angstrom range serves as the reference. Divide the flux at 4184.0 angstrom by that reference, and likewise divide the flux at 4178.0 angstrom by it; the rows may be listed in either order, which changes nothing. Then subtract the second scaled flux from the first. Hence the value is -0.071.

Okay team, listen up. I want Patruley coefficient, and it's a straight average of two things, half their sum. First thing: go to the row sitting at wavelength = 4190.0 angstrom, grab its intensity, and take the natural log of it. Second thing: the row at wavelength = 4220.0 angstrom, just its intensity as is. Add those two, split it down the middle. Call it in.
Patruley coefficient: 3.84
